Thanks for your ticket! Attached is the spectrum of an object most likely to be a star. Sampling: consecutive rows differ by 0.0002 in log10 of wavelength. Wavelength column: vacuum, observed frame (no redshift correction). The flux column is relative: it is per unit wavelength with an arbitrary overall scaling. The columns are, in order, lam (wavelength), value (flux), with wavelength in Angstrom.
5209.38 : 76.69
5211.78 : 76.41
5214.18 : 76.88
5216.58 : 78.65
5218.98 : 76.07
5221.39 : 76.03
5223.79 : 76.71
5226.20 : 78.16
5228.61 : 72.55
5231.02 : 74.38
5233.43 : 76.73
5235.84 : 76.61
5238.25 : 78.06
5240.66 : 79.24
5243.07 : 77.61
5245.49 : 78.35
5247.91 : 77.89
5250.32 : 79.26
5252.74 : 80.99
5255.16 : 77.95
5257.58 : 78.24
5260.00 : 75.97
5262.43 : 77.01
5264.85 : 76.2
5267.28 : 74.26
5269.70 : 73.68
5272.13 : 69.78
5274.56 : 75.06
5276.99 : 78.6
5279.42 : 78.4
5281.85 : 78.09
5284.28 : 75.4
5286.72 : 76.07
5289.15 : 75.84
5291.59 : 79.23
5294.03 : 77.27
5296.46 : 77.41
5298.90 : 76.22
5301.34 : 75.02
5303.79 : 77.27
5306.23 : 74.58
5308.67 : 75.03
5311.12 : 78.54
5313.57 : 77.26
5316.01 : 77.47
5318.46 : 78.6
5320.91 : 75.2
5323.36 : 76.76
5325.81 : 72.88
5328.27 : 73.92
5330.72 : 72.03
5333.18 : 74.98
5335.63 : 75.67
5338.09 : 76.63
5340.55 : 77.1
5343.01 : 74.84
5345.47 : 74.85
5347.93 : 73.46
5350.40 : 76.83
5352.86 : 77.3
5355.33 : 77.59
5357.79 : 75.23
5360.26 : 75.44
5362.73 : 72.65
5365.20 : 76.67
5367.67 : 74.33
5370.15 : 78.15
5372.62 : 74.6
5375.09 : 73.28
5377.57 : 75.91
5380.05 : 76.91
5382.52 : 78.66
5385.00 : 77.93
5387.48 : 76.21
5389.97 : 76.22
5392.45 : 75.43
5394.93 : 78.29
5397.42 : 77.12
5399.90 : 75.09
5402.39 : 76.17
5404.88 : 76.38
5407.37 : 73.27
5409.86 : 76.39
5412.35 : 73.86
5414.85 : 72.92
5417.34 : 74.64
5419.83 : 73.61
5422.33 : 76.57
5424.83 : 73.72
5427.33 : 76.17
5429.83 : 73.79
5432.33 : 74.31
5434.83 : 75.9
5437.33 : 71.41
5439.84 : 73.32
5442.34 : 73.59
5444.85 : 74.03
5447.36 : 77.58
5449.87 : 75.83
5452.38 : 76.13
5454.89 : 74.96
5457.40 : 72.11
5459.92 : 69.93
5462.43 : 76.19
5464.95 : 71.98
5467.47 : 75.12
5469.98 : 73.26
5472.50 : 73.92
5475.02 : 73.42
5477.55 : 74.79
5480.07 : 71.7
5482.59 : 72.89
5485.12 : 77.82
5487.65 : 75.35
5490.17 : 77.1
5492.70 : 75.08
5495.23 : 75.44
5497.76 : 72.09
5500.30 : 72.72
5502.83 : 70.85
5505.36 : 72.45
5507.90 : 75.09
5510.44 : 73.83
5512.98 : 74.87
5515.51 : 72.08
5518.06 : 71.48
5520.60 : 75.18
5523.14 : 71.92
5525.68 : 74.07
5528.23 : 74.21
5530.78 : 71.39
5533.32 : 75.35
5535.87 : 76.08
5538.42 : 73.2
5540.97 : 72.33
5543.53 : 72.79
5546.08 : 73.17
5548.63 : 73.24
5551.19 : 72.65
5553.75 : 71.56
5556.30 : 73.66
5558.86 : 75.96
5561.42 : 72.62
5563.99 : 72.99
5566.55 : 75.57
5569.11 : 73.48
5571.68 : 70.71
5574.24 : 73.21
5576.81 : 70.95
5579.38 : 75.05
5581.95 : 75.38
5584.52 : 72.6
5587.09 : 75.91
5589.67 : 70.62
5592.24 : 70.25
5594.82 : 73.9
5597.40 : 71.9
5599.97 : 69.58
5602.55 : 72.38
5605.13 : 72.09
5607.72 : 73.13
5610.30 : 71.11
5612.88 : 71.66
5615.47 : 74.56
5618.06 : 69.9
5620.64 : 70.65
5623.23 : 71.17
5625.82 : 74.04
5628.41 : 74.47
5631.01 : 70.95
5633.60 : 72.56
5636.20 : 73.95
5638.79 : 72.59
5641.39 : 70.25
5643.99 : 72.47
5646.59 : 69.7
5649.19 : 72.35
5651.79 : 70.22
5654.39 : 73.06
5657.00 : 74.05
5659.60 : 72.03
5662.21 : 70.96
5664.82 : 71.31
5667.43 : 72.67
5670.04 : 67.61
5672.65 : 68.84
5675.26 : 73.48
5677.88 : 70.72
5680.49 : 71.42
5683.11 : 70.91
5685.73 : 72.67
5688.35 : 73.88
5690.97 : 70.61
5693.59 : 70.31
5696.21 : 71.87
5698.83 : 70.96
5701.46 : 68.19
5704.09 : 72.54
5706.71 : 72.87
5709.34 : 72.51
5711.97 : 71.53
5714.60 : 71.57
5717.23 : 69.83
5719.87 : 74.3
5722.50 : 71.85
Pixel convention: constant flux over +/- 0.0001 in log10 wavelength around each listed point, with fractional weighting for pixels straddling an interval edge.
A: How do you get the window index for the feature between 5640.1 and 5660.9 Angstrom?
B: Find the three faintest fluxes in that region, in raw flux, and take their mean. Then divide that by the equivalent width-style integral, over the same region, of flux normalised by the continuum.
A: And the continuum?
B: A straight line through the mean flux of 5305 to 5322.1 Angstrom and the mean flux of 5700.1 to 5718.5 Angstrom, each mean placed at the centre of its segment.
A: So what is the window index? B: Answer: 3.38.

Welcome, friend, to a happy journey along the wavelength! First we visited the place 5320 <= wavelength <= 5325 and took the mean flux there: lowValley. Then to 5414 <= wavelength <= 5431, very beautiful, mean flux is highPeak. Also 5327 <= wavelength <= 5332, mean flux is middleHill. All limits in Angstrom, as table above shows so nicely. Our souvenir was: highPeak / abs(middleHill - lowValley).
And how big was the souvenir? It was 25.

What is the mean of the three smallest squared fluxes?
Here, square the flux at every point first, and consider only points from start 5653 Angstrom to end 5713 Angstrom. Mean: 4653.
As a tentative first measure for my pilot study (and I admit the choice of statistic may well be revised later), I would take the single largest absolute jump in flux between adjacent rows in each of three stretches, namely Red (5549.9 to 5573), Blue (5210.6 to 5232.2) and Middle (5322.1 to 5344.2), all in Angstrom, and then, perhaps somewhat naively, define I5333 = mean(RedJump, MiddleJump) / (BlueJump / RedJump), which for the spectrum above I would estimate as 2.1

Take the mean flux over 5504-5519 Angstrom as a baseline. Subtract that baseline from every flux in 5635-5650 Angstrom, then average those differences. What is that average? -1.4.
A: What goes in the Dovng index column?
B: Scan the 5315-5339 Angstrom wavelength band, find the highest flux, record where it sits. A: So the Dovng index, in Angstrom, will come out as 5318.46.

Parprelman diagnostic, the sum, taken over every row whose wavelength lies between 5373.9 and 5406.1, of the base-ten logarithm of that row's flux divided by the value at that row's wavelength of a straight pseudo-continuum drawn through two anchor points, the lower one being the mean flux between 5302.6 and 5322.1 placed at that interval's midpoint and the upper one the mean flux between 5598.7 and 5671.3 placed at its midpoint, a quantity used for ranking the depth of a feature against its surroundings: 0.06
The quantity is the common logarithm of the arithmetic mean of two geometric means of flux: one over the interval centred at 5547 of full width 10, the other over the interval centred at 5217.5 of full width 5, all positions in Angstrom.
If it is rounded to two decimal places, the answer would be 1.88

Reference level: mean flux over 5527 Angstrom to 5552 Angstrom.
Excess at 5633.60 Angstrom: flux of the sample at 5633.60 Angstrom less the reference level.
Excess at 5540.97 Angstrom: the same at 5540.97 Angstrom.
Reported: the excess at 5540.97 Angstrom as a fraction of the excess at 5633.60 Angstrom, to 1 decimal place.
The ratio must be 1.3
